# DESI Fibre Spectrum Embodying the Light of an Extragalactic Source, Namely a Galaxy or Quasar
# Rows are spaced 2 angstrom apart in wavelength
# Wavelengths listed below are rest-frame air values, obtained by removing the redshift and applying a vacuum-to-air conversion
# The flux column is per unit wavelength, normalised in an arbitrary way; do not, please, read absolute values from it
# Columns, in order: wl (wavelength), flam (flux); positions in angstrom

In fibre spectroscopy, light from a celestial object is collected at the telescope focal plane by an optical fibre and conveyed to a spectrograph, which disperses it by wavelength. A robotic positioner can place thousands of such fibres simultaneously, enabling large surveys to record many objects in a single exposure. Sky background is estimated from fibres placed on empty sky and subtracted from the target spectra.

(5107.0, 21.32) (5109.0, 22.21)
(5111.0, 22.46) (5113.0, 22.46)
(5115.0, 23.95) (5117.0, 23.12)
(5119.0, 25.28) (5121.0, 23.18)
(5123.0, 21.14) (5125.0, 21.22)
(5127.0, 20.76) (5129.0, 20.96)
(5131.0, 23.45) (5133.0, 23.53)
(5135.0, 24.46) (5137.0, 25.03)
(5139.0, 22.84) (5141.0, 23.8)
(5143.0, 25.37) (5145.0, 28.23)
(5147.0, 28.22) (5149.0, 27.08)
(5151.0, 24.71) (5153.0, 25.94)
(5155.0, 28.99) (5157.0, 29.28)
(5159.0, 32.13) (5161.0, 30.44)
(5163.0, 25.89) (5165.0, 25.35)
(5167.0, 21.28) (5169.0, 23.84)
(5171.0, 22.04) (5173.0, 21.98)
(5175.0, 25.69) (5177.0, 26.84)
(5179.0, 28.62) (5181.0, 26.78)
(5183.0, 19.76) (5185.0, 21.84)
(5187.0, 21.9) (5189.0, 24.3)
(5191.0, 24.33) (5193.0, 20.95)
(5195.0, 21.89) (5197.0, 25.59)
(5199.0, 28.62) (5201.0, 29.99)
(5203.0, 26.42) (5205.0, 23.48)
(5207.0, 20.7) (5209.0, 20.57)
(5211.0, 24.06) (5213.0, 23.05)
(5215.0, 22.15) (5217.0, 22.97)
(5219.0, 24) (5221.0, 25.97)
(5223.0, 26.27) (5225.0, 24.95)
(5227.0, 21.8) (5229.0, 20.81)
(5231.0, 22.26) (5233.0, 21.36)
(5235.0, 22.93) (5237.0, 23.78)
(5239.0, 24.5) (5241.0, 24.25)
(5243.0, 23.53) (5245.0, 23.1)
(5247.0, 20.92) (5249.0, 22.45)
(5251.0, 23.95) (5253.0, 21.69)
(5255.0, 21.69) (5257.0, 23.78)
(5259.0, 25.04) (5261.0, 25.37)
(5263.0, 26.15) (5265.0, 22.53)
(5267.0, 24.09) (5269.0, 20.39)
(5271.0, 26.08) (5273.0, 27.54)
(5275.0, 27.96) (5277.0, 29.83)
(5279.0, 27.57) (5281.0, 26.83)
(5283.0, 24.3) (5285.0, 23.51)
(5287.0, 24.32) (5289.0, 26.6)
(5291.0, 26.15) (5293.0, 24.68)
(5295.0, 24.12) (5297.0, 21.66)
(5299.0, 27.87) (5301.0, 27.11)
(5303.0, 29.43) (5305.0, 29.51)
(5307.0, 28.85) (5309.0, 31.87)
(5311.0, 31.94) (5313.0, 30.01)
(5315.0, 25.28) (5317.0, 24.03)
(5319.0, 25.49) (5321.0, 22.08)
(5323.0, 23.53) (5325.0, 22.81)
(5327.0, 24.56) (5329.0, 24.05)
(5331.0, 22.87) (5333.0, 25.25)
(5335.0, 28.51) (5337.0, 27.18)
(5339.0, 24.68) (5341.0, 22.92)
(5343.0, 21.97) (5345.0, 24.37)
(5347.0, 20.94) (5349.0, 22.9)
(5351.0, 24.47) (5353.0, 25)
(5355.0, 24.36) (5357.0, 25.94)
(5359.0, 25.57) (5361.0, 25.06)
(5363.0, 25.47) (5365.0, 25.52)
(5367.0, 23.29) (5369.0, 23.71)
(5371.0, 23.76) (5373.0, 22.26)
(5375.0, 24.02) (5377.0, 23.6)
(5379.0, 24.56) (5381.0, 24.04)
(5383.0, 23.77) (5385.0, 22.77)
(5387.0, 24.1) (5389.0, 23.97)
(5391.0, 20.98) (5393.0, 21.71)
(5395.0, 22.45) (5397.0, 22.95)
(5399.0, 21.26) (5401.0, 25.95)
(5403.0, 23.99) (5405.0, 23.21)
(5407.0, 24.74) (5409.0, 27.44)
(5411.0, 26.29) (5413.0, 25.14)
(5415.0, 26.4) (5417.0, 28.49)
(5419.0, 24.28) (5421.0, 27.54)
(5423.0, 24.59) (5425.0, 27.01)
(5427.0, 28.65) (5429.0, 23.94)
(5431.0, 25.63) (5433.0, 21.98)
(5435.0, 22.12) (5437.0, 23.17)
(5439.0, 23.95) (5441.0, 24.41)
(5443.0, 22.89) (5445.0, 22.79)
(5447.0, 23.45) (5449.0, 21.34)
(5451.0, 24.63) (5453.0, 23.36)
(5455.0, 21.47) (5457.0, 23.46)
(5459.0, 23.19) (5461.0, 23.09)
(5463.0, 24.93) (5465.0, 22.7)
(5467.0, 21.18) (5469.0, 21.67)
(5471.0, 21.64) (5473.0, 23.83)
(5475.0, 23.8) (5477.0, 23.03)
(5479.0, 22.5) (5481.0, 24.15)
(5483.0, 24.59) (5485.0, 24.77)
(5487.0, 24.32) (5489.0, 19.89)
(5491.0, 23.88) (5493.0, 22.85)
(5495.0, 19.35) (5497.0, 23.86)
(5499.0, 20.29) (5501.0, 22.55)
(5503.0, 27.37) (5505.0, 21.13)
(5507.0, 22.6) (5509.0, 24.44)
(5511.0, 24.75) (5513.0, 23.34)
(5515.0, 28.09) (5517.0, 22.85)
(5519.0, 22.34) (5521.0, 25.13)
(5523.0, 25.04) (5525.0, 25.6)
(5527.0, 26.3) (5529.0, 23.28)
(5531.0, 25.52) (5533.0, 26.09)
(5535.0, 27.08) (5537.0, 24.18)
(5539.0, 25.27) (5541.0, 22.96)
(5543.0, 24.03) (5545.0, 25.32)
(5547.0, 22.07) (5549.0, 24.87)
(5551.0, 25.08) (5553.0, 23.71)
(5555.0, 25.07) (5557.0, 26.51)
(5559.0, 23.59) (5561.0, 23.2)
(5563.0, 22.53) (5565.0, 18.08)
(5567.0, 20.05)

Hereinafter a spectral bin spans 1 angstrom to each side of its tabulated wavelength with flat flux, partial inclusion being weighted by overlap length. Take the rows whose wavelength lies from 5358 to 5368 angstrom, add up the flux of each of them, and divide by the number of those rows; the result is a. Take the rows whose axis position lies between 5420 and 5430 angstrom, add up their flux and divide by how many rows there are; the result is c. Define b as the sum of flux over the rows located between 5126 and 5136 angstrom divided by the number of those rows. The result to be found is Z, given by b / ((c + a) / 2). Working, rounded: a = 25.0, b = 22.6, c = 26.35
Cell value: 0.882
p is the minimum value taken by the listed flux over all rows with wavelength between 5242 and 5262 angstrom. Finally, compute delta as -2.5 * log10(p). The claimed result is -3.30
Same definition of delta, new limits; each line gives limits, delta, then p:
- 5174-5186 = -3.24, 19.76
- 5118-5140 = -3.29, 20.76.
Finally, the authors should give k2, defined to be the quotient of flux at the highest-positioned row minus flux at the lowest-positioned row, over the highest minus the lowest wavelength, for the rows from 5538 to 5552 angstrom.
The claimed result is 0.0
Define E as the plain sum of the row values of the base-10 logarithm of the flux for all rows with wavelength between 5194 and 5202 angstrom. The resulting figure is 5.68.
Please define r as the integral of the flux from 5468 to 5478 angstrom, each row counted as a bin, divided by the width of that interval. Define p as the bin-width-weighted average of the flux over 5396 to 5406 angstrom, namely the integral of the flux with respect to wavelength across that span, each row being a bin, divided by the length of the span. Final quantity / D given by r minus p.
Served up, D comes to -0.7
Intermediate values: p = 23.5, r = 22.8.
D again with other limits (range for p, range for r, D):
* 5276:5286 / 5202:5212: -3.4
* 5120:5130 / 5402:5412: 3.7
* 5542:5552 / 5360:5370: 0.3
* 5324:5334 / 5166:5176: -0.9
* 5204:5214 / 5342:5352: 0.6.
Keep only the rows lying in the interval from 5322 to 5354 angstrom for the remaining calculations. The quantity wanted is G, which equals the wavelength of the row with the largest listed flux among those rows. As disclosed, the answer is 5335.0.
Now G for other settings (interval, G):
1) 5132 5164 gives 5159.0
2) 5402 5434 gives 5427.0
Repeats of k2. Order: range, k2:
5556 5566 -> -1.1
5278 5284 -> -0.8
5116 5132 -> 0.0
